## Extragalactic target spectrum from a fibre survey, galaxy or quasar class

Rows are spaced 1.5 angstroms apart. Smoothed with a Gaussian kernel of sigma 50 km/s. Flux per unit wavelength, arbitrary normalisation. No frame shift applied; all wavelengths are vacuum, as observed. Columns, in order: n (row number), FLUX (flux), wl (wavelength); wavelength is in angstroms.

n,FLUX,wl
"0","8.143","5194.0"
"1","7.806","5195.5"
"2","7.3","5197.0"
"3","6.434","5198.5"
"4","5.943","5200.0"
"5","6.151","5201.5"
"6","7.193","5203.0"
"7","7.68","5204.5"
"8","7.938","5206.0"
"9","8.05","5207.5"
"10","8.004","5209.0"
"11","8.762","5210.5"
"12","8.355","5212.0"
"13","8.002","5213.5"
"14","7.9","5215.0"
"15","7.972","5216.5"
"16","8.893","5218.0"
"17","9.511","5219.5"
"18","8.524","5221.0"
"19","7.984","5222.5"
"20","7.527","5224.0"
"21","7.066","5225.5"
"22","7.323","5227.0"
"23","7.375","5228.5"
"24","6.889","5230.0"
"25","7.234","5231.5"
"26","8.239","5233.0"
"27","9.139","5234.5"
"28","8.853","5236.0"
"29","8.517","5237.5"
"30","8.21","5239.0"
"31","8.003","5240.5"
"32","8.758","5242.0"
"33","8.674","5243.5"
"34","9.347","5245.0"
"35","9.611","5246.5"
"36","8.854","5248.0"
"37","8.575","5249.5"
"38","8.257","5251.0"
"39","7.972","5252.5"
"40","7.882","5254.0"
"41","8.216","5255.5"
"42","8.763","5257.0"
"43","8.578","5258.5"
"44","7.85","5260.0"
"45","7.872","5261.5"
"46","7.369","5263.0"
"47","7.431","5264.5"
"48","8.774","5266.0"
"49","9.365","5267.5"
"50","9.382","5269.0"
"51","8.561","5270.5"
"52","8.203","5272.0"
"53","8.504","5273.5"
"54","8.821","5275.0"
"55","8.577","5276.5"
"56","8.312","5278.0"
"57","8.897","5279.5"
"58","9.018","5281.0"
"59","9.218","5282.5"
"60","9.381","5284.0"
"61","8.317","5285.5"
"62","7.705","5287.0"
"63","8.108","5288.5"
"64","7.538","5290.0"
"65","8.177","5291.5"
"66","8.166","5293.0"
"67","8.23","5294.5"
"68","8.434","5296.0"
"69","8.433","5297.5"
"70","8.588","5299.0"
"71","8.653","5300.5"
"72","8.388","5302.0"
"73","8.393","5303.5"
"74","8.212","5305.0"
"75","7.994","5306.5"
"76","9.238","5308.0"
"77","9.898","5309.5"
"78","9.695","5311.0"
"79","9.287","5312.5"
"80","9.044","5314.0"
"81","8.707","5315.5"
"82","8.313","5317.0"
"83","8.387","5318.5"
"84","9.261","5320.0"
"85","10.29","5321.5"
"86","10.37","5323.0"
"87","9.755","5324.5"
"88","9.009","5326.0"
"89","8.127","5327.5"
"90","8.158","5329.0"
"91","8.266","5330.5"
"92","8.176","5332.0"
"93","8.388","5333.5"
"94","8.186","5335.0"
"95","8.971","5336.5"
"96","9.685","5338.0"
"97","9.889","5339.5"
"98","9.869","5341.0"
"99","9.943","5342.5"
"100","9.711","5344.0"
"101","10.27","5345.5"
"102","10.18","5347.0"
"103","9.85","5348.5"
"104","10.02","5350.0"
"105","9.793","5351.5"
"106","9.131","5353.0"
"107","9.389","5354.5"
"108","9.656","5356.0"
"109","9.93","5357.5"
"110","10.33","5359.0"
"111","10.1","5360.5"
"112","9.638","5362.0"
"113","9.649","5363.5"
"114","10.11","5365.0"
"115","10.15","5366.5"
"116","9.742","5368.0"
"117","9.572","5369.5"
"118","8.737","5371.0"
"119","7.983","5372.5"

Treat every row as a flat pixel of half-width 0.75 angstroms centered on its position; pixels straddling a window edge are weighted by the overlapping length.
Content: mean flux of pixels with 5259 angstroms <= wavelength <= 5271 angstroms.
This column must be 8.33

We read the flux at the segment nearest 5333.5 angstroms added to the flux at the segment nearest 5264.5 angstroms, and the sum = 15.8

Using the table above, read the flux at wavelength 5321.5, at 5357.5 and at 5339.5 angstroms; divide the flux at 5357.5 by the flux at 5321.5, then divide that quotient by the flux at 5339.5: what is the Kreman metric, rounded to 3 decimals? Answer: 0.098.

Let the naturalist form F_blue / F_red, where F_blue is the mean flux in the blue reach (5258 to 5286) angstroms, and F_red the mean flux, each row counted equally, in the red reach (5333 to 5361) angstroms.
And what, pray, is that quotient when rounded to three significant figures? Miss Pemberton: 0.886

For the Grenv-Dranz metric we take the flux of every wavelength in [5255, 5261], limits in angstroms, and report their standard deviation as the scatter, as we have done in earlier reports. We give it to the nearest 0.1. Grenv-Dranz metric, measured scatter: 0.4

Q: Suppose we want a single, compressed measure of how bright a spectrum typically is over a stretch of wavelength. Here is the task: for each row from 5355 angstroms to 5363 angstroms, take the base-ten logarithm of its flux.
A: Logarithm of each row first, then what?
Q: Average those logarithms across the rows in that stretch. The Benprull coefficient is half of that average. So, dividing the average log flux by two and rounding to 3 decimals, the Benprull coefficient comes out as 0.498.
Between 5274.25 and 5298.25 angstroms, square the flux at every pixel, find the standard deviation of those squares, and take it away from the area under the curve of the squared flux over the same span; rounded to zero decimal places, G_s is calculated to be 1714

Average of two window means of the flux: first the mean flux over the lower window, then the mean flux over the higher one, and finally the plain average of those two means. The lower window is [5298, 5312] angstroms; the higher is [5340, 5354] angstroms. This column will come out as 9.3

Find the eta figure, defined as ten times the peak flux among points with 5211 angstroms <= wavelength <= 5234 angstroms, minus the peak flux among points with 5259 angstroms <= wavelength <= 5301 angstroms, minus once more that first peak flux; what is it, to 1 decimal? 76.2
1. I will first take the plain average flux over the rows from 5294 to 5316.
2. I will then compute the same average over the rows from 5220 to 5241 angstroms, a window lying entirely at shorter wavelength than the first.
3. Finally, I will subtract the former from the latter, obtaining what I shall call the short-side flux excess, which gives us -0.8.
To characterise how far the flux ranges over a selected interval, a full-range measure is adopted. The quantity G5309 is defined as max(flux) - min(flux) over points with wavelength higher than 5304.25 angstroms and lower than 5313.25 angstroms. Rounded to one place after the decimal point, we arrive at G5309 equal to 1.9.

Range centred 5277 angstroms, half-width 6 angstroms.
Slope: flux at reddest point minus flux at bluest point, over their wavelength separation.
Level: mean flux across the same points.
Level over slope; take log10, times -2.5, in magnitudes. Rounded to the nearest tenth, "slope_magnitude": -4.9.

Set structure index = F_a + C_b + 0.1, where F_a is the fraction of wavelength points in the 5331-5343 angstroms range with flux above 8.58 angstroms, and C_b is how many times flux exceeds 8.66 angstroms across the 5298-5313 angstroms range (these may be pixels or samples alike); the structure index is 4.7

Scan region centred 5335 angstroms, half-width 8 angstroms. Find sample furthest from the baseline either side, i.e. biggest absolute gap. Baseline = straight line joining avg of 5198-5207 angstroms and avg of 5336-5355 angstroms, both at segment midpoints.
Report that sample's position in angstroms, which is 5335.0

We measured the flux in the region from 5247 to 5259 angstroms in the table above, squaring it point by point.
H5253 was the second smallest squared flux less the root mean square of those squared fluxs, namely -7.1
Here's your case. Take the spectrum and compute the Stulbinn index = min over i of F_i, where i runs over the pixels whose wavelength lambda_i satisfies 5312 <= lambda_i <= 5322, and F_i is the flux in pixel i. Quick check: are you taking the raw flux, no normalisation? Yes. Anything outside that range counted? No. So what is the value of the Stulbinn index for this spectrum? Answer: 8.313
